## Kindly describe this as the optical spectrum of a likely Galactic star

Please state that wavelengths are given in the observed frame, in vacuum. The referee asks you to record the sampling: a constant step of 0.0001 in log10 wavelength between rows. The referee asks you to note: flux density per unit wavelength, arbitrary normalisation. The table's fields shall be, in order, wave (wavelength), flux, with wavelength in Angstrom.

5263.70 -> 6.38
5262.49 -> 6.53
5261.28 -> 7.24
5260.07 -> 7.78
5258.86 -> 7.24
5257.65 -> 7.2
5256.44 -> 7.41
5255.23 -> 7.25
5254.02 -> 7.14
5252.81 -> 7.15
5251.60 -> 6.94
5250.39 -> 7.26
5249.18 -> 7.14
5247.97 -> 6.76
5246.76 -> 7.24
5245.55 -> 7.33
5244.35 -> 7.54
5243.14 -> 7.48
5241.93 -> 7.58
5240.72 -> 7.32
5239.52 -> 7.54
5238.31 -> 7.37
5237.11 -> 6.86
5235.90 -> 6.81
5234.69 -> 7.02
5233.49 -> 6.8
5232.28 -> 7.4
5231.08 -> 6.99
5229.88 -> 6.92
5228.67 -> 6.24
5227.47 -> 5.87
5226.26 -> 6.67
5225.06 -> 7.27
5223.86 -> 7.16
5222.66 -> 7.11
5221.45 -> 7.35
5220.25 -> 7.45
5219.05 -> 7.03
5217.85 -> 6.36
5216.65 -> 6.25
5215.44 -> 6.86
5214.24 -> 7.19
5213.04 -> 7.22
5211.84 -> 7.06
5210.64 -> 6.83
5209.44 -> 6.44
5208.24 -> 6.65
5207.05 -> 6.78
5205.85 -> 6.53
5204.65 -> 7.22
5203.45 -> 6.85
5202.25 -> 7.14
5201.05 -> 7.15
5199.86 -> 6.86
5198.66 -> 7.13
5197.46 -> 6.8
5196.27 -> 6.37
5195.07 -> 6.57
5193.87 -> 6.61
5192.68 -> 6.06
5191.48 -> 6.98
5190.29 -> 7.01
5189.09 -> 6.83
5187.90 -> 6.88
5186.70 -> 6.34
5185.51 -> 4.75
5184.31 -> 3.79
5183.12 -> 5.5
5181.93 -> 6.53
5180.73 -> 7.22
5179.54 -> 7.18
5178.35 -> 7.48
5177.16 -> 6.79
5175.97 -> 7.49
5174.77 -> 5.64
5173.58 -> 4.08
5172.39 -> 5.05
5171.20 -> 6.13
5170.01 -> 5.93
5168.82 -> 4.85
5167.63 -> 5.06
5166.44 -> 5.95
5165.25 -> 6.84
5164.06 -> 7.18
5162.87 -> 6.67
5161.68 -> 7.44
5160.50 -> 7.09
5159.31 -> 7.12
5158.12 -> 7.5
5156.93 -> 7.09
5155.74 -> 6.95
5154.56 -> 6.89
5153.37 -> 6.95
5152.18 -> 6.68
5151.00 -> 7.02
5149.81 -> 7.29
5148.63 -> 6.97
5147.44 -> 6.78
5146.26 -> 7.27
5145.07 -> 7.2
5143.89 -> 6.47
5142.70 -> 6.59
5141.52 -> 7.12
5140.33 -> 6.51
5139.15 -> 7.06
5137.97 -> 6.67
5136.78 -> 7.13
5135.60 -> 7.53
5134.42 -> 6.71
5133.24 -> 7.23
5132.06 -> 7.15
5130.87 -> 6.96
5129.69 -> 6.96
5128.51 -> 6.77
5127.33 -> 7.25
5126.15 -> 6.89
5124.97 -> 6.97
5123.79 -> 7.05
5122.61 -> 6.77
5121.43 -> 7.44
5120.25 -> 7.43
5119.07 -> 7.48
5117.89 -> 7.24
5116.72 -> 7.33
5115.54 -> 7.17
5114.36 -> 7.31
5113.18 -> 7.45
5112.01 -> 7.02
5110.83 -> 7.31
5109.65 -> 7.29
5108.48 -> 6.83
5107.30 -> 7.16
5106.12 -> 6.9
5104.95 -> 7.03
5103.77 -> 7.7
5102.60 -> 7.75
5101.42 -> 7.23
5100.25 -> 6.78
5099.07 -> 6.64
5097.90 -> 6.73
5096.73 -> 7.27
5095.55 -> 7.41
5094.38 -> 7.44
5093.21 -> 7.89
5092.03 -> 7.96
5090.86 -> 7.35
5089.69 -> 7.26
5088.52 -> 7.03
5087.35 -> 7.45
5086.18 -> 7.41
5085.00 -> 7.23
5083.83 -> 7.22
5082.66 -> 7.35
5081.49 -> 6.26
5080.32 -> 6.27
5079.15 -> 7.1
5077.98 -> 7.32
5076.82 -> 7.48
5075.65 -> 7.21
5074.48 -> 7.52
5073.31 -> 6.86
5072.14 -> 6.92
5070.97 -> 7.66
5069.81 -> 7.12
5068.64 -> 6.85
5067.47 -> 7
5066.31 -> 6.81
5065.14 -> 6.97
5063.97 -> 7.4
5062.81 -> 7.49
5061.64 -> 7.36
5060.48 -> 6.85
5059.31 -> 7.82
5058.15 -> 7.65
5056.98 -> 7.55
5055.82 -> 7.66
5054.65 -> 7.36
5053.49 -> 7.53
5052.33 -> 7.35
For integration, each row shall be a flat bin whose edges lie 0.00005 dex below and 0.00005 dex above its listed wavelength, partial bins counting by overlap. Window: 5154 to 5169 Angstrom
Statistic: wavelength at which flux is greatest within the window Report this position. 5158.12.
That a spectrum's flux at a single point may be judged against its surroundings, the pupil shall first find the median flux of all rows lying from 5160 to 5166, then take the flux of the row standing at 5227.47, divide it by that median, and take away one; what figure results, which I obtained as -0.17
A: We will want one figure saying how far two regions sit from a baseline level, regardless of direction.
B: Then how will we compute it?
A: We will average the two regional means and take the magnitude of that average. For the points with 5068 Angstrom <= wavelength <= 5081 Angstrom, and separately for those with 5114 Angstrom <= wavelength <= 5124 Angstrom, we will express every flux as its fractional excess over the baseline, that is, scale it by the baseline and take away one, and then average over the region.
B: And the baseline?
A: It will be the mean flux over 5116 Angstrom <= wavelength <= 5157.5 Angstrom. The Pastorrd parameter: 0.023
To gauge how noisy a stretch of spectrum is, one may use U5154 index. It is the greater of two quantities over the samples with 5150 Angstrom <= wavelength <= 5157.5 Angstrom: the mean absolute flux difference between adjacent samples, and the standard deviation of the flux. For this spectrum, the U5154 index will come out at 0.17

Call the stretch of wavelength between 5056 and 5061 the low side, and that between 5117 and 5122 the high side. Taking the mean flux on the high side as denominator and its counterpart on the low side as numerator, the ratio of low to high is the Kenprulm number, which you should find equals 1.01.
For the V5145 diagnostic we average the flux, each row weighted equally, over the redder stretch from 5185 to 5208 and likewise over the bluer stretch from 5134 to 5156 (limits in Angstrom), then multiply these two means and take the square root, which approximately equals 6.81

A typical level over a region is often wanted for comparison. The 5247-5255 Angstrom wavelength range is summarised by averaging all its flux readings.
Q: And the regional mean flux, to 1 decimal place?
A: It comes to 7.1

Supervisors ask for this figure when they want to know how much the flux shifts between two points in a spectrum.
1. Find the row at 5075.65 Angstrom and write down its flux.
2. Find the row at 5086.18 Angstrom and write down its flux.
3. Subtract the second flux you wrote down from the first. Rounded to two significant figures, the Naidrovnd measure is -0.20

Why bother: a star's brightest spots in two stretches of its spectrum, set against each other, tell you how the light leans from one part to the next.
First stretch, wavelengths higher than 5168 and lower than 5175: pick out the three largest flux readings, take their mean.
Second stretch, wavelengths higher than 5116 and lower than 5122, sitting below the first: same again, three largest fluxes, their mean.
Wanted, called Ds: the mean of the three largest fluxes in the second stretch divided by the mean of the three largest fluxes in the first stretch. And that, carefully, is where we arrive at 1.26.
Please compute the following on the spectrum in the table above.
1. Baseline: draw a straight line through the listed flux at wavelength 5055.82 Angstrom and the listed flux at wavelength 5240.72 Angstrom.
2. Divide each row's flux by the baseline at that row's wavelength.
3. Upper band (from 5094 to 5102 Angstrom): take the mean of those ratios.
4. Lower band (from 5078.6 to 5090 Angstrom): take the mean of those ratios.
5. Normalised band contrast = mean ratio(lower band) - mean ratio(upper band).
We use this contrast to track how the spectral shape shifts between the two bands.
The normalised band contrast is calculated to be -0.005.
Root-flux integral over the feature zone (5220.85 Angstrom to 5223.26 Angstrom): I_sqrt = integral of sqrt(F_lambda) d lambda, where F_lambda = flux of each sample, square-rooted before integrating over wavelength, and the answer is 6.5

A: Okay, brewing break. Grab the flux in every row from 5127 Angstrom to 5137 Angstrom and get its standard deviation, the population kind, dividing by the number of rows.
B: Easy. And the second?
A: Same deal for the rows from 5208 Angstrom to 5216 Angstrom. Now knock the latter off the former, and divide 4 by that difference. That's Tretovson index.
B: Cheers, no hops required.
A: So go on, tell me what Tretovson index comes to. -166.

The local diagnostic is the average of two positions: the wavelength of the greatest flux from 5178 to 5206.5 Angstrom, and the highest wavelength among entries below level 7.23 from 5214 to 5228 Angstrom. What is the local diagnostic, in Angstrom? 5202.9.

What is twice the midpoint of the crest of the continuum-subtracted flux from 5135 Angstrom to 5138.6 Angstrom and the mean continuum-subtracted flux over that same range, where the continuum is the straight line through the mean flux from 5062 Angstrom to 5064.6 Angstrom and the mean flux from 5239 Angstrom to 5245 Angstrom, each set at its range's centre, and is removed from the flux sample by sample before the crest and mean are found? -0.3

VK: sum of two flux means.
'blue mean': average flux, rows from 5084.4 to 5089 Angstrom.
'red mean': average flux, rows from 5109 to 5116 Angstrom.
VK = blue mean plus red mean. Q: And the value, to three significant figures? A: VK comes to 14.5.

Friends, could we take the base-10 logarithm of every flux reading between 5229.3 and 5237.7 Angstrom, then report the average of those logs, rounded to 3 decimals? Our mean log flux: 0.843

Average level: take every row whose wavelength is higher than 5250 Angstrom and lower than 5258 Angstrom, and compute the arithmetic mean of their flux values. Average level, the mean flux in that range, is 7.2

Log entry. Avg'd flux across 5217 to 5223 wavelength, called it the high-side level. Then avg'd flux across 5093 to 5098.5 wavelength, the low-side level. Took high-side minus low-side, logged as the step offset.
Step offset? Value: -0.3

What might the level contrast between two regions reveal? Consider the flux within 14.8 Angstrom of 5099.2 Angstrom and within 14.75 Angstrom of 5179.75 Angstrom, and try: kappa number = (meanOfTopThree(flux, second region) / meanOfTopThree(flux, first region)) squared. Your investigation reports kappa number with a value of 0.88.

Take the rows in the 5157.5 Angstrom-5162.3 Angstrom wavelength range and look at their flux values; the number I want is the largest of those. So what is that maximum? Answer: 7.5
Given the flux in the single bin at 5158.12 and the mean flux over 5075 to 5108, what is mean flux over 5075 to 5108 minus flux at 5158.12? -0.3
